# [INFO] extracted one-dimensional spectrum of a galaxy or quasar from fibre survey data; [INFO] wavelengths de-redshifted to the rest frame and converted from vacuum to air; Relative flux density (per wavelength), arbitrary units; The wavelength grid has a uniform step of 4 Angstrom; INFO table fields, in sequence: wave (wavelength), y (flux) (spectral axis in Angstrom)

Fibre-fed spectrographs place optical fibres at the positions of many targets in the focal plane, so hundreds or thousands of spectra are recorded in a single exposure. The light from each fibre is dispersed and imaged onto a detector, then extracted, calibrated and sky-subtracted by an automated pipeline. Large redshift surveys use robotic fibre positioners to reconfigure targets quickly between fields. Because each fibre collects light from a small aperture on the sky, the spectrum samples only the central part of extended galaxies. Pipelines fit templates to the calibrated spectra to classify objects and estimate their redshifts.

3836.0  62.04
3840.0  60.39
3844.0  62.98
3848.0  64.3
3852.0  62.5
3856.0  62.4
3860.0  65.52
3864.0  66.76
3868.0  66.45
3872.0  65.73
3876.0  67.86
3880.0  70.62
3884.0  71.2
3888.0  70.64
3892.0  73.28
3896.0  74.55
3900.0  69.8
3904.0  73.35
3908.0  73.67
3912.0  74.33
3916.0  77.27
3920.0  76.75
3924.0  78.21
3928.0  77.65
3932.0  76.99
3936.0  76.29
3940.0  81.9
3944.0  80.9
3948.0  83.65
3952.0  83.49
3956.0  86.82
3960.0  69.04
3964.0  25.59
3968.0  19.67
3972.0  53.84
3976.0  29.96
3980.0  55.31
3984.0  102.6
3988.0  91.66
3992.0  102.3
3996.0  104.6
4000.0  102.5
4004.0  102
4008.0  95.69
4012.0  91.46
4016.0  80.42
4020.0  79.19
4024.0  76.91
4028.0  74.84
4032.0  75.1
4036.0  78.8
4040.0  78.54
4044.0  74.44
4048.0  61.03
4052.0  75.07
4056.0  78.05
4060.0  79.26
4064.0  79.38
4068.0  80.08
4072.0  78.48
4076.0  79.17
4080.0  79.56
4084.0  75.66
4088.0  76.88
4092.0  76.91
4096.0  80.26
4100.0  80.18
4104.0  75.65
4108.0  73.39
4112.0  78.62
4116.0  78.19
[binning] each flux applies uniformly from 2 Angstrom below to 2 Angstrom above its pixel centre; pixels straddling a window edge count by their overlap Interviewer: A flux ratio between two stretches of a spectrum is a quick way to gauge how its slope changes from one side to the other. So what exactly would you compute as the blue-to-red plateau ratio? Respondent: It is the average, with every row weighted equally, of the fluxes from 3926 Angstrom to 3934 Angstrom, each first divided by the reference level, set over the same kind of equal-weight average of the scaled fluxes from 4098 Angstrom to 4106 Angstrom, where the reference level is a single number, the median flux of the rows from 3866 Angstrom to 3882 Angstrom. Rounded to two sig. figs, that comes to 0.99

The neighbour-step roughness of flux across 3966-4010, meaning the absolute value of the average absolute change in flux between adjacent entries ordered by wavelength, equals 16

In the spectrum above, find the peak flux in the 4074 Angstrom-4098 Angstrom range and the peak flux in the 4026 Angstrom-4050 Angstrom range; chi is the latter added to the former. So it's 159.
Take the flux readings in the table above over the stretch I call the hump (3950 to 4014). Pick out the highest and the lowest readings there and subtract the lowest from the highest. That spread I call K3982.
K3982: 85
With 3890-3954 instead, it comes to 14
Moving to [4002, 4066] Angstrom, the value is 41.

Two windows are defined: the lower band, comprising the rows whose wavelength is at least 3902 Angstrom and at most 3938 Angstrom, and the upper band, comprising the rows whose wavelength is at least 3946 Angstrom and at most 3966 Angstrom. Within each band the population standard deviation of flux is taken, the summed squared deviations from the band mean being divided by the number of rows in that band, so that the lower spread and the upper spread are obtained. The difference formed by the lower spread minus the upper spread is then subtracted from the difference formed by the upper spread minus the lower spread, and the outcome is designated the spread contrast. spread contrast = 42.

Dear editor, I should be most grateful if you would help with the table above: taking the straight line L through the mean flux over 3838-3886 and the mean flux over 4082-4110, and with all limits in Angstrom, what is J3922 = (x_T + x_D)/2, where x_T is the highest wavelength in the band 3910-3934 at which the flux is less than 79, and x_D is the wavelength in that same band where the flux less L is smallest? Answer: 3922 Angstrom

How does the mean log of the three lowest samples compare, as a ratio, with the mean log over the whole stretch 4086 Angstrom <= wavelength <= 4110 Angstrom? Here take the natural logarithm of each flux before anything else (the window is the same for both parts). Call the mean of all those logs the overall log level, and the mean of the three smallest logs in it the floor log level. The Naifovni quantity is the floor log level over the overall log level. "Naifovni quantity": 0.994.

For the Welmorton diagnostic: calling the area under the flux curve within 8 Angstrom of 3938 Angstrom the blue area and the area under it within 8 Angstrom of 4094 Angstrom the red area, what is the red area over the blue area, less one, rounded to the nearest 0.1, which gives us 0.0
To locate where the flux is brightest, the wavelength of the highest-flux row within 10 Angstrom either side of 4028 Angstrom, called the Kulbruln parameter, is 4020.0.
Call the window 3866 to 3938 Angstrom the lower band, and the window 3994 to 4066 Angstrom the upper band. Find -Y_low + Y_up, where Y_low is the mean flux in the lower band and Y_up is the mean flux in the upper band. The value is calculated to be 10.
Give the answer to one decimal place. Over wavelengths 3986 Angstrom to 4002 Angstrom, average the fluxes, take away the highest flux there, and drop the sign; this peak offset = 4.3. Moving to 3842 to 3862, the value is 2.0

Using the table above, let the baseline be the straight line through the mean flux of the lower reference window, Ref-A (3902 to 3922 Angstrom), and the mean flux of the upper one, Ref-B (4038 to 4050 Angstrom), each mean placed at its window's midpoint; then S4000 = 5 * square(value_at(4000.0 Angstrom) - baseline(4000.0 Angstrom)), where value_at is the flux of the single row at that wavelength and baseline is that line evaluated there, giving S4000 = 4475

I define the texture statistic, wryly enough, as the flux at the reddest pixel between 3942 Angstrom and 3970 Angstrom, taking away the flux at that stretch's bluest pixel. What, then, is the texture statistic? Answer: -61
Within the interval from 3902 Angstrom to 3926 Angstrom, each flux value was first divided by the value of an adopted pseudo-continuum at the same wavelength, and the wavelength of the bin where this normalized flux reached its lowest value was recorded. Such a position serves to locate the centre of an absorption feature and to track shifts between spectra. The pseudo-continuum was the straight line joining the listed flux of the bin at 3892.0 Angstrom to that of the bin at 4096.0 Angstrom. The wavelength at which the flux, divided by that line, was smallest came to 3904.0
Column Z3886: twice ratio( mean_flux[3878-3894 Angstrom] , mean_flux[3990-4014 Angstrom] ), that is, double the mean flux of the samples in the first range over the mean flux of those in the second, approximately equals 1.43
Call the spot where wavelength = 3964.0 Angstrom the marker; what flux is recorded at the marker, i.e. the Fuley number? 25.59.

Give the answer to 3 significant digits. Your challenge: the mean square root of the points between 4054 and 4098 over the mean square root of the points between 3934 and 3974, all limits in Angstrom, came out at 1.11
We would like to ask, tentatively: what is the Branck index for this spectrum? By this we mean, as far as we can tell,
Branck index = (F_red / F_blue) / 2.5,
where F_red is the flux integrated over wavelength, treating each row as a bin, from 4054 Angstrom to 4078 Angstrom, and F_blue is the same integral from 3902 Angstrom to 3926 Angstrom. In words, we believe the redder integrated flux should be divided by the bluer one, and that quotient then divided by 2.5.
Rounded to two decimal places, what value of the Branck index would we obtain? 0.42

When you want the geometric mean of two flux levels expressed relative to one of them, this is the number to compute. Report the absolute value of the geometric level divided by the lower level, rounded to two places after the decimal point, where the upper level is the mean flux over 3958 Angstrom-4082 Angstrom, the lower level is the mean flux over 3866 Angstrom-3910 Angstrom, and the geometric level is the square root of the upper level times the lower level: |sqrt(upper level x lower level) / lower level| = 1.04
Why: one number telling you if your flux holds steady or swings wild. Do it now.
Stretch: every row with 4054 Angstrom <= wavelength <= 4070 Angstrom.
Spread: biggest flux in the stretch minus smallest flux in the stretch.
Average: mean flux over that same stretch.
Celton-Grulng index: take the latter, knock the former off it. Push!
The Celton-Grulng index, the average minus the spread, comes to 77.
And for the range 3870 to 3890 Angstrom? 64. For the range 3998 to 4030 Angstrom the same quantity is 60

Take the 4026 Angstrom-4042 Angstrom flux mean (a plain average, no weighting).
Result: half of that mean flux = 38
